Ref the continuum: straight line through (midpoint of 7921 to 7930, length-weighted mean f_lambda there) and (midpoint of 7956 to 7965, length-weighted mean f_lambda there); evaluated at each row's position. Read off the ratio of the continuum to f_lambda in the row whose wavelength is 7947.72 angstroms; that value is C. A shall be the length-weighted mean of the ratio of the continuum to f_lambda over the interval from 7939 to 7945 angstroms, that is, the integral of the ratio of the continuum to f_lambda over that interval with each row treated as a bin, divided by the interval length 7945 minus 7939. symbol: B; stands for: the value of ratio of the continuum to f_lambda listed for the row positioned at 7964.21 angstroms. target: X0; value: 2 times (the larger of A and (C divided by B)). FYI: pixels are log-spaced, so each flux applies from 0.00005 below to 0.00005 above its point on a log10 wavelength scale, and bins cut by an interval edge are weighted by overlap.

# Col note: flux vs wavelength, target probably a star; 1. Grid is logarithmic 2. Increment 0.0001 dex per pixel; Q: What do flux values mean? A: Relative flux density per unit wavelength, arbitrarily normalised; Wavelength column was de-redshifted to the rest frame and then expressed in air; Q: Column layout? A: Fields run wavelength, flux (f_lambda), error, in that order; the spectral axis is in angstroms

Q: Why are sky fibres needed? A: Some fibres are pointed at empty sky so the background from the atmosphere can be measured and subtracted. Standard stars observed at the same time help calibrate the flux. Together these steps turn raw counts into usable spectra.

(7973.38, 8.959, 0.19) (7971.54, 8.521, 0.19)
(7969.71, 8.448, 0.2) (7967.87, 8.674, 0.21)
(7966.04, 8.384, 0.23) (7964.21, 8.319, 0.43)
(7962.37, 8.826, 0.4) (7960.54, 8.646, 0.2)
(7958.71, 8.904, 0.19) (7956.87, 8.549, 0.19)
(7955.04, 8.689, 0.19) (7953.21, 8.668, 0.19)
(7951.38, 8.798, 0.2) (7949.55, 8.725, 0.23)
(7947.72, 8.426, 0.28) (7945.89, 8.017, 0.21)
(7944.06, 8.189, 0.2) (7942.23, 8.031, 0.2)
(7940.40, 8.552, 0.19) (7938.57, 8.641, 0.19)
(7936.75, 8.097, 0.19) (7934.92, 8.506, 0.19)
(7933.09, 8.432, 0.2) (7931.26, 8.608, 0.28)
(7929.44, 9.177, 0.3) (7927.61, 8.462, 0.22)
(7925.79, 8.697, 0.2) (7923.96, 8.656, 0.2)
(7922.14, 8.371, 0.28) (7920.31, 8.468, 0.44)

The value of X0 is 2.09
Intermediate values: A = 1.04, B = 1.04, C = 1.03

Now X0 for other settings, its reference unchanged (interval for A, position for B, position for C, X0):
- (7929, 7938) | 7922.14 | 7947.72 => 2.03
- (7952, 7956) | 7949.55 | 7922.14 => 2.08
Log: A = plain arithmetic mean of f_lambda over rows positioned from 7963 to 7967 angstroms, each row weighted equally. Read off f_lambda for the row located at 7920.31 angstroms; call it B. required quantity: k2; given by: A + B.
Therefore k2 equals 16.8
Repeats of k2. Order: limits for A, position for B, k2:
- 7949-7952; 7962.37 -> 17.6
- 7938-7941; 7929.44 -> 17.8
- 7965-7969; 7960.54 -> 17.2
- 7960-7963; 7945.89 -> 16.8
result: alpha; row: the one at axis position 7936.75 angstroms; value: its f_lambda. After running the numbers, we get 8.097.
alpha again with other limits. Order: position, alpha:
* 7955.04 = 8.689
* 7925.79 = 8.697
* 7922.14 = 8.371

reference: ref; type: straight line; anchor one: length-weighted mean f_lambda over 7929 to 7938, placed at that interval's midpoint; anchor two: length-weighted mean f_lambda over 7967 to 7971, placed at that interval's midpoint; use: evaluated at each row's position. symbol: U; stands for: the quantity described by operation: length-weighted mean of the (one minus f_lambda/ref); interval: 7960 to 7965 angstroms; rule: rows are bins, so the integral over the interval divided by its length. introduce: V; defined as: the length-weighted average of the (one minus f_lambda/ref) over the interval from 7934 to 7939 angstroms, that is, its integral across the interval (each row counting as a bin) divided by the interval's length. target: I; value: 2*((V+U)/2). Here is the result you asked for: 0.012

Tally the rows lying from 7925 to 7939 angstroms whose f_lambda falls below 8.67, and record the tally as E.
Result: 6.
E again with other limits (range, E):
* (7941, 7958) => 6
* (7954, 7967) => 4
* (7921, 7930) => 3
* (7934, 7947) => 7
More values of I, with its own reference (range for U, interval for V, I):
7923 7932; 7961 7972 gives -0.019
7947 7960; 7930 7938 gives -0.006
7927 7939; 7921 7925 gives 0.000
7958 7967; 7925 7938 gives -0.010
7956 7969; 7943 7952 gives 0.009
